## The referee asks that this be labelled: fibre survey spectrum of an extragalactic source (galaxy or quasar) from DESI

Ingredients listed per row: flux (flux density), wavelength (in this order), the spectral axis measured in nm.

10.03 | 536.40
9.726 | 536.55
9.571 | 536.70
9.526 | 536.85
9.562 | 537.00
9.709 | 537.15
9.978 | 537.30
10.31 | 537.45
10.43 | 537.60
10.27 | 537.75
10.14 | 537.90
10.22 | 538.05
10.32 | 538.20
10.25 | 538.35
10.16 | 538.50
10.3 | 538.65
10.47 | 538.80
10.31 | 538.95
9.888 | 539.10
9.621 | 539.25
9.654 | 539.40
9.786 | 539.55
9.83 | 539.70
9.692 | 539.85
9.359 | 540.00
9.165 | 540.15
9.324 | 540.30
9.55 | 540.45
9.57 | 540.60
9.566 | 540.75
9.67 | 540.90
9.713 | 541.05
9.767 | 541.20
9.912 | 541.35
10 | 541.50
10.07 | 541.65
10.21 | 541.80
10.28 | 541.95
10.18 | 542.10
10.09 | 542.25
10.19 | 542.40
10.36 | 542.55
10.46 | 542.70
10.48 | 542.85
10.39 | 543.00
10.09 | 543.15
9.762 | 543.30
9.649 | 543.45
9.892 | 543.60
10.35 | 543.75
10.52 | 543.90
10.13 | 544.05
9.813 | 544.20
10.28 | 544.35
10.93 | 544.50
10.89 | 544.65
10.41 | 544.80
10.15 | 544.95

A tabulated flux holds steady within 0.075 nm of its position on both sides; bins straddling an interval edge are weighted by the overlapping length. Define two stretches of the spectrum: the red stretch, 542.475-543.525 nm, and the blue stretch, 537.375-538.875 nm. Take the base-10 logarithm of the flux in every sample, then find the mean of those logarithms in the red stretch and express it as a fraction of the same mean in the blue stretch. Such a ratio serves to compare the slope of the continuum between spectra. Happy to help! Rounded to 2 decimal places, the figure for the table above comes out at 0.99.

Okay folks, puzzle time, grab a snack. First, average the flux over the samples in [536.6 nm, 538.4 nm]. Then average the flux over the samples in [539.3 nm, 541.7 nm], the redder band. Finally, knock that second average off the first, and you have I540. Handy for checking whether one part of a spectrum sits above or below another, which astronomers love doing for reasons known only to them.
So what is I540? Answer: 0.36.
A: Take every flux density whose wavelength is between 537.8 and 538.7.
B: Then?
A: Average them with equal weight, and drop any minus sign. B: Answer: 10.2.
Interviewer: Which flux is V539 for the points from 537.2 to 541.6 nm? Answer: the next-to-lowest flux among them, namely 9.324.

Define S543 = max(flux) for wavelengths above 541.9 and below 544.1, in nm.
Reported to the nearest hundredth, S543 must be 10.52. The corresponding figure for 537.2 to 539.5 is 10.47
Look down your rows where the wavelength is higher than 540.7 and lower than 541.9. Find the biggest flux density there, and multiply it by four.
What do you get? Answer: 40.8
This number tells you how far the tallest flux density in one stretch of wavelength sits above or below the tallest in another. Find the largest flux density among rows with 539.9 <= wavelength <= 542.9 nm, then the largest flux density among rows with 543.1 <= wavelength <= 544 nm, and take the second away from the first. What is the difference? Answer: -0.040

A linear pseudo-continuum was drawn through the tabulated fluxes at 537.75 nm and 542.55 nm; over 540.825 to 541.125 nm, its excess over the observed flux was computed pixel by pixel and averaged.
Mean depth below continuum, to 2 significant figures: 0.64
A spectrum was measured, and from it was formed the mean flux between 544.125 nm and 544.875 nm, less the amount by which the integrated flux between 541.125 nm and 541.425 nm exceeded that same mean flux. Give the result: 18.0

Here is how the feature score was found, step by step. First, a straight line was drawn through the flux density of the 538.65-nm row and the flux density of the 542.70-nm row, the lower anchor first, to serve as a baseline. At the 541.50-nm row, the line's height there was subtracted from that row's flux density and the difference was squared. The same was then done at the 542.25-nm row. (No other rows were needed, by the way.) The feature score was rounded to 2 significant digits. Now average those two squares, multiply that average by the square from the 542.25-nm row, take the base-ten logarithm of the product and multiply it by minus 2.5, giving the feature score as 4.3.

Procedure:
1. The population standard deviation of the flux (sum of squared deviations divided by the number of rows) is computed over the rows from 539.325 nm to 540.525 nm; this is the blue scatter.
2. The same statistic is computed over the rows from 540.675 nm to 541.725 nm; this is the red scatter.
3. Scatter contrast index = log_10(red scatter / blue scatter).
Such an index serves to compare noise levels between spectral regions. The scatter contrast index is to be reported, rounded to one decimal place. -0.1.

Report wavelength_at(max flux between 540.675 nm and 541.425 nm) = 541.35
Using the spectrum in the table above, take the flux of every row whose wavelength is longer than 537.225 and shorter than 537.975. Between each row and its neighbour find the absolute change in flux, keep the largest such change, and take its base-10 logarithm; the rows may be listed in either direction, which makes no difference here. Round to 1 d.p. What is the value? -0.5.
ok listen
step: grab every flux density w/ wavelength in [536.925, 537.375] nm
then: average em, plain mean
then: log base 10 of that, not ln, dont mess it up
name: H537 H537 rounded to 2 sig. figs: 0.99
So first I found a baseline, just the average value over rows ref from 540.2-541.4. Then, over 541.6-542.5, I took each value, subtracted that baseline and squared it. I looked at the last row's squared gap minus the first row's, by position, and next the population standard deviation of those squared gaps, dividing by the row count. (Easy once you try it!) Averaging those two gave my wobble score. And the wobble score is 0.10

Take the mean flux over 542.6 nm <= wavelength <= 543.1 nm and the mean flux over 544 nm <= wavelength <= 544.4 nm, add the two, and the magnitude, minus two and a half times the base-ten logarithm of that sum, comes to -3.28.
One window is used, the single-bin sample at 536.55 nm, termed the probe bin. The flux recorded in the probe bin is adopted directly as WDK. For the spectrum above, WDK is 9.726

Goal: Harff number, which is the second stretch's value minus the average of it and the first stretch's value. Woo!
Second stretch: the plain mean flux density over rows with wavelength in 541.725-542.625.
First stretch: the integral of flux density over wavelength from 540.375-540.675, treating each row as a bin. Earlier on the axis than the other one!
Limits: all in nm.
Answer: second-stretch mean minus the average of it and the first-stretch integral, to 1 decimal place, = 3.7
